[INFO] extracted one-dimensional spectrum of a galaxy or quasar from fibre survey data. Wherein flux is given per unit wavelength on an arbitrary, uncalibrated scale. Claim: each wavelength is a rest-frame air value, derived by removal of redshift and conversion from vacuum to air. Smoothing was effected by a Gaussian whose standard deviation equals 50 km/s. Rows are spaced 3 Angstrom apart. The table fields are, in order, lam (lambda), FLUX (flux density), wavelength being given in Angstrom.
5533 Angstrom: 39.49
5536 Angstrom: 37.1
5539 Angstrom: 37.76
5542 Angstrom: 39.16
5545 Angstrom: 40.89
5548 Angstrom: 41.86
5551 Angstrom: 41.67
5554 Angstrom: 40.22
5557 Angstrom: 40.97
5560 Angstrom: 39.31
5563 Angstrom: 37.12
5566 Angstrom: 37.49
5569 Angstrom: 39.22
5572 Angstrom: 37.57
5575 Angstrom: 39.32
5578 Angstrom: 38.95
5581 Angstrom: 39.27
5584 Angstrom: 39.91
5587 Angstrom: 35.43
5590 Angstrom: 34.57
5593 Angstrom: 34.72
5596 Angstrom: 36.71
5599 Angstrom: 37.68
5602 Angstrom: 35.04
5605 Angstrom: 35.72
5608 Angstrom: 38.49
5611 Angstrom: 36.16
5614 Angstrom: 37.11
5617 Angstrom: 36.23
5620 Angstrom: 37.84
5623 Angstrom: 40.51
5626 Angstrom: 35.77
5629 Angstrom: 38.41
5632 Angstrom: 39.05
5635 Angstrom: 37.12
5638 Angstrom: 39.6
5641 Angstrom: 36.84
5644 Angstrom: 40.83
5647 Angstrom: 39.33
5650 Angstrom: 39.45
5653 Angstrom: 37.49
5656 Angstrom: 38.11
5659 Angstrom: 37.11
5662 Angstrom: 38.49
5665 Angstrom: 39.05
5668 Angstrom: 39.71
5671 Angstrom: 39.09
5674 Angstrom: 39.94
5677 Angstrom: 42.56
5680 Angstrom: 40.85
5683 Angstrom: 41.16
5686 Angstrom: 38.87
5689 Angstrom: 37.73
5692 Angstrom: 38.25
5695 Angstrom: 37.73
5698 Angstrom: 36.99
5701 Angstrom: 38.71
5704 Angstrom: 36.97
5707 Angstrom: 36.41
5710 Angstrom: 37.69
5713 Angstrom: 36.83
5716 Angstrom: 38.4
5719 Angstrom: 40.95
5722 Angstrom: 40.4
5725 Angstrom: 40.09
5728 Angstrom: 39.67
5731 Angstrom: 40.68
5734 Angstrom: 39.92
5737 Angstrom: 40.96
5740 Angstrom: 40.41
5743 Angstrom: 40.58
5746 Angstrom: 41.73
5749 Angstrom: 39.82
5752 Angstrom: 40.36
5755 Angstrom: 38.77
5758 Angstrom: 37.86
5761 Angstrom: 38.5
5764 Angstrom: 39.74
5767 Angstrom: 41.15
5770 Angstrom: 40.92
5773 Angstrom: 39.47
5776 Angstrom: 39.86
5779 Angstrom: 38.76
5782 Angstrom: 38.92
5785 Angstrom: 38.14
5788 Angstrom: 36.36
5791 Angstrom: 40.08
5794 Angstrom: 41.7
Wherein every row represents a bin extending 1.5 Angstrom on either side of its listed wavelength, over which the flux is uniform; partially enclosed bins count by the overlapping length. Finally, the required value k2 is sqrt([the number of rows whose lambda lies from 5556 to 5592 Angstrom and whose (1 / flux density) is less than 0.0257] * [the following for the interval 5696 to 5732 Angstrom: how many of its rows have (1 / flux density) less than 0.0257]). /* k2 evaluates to 5.9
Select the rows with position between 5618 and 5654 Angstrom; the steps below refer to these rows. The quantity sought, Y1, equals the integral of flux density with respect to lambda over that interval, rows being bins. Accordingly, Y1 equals 1386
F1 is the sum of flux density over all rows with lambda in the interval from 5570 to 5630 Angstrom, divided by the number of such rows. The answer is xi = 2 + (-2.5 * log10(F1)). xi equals -1.93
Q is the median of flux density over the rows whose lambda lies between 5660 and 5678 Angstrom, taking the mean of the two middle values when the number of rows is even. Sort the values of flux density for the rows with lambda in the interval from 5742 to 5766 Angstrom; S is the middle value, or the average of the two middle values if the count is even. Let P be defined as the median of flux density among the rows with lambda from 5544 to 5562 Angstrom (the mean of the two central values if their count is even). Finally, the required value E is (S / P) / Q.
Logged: 0.0247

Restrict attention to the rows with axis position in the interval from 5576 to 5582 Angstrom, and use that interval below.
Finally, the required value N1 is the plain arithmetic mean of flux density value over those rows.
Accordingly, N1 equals 39.1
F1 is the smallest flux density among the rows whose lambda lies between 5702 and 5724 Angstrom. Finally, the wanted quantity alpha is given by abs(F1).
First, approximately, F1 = 36.41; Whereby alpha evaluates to 36.4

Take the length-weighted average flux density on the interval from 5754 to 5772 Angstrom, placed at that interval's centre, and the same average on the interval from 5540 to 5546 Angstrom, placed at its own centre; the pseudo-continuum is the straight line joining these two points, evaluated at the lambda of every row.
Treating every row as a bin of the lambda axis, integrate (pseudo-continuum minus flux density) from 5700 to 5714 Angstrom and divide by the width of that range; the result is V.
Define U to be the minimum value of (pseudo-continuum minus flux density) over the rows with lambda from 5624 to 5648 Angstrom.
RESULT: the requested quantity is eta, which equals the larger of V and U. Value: 2.3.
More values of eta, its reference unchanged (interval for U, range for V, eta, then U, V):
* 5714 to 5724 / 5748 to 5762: 0.5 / -1.4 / 0.5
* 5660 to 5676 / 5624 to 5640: 1.6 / -0.3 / 1.6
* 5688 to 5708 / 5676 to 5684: 0.9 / 0.9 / -1.9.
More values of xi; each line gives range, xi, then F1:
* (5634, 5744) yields -1.98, 39.1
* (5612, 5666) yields -1.96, 38.2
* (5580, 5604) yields -1.91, 36.7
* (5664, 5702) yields -1.99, 39.3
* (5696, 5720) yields -1.95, 37.9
